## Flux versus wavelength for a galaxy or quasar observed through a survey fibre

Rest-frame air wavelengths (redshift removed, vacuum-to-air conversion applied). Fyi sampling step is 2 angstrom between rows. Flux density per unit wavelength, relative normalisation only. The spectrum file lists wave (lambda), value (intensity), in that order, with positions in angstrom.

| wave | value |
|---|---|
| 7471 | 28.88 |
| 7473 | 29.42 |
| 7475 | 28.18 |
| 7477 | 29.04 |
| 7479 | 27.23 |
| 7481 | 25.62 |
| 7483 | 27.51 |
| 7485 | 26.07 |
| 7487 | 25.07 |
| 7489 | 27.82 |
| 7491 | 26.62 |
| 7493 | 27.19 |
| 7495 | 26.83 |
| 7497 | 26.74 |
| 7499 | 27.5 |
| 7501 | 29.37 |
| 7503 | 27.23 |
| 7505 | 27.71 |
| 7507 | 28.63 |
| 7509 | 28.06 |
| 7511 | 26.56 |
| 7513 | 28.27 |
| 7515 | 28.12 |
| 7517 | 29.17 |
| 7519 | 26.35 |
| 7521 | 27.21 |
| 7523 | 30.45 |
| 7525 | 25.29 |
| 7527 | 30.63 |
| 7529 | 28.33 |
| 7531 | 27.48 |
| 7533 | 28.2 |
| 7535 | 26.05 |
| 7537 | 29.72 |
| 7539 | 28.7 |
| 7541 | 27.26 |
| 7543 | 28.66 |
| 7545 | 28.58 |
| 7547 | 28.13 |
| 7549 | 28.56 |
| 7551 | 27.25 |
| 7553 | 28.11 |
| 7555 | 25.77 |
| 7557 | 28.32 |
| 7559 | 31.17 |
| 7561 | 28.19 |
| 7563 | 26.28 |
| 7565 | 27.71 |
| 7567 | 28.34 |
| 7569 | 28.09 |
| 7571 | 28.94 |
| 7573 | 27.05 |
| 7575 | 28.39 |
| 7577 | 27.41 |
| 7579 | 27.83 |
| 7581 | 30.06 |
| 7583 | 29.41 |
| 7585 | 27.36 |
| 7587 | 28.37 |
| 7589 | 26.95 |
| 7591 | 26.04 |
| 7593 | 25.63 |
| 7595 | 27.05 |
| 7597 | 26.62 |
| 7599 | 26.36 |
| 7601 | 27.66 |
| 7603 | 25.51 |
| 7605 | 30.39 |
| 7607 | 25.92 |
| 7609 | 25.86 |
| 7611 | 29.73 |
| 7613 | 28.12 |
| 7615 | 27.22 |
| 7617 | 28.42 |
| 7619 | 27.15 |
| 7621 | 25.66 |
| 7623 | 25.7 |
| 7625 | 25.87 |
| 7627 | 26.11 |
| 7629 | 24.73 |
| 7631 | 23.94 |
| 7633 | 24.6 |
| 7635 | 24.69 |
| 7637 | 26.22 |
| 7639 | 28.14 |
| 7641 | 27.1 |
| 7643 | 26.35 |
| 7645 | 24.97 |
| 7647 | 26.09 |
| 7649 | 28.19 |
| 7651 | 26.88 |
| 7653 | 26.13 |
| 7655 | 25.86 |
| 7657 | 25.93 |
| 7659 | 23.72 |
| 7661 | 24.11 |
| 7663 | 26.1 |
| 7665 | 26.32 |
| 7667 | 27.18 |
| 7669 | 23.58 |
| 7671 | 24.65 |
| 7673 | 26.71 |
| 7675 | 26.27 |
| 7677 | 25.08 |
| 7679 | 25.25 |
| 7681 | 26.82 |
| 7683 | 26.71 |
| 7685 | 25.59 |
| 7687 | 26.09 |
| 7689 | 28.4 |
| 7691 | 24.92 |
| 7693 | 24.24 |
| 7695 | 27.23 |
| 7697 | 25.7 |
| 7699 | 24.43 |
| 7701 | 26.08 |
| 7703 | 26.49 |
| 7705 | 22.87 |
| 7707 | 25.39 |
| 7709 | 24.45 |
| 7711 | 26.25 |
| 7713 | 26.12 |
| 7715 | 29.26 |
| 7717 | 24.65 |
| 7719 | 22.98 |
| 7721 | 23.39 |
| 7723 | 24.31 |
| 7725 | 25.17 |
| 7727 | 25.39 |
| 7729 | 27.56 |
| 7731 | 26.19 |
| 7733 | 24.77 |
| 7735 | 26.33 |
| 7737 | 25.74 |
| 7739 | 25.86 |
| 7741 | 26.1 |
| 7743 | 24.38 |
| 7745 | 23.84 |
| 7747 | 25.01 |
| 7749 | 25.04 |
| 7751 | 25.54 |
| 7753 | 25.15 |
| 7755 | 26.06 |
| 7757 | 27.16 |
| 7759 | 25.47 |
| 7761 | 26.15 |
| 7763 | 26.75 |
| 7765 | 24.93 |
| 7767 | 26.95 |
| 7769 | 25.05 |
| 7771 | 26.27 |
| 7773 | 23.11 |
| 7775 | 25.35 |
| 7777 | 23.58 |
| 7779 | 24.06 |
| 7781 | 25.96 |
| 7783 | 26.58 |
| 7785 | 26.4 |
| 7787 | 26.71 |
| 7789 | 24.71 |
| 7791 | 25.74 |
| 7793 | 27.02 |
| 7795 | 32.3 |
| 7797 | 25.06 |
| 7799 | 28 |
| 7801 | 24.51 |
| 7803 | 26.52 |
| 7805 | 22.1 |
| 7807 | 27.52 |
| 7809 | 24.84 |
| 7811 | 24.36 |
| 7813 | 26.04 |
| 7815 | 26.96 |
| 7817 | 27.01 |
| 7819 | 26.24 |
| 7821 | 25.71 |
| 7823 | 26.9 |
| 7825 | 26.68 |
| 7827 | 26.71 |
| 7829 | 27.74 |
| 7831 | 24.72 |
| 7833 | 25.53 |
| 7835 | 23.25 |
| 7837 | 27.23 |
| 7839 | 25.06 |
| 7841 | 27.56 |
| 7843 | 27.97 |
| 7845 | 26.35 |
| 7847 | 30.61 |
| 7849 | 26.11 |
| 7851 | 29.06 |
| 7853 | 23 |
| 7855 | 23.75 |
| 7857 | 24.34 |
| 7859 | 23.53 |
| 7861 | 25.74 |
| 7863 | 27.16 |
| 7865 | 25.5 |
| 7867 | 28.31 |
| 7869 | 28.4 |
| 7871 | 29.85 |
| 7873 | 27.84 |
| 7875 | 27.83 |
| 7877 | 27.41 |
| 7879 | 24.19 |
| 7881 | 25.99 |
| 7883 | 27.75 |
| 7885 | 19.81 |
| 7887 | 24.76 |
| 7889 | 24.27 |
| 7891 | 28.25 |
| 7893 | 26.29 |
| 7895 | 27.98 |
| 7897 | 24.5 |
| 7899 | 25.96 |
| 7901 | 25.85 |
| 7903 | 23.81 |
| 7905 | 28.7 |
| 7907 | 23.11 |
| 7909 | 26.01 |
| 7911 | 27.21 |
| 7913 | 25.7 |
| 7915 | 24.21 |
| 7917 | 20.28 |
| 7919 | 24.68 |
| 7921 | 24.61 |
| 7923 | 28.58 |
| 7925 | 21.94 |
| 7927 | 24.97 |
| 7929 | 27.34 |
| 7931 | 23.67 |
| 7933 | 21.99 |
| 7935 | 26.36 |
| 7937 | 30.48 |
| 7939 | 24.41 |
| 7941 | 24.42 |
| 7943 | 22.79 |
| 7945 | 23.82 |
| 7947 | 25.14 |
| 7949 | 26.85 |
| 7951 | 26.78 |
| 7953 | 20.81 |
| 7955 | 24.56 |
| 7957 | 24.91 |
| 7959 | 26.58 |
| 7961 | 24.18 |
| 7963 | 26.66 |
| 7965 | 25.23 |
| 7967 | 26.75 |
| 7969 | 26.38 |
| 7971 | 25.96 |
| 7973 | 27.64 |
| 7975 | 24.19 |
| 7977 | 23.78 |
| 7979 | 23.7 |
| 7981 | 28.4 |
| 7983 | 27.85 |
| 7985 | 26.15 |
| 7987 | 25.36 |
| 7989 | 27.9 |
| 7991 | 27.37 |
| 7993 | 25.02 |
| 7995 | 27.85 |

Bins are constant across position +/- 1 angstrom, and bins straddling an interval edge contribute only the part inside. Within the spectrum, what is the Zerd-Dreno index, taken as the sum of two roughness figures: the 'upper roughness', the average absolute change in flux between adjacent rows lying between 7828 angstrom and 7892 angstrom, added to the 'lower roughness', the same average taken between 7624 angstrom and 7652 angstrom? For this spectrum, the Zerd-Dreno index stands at 3.5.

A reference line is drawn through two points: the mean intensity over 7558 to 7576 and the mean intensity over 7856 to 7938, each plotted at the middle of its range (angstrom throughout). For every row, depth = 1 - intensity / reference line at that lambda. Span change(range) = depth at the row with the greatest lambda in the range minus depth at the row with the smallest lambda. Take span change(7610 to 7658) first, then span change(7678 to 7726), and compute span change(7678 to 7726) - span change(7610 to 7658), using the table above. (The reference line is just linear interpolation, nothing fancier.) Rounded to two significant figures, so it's -0.13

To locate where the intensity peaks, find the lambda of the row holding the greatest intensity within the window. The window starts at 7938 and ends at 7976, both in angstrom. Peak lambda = 7973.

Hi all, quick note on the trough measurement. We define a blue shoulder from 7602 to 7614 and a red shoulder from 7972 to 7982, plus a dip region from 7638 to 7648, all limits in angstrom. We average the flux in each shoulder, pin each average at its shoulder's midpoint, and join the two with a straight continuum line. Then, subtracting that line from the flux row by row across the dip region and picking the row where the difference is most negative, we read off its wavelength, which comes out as 7645 angstrom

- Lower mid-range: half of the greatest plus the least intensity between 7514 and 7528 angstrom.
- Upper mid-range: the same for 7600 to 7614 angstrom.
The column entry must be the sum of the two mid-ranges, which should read 55.9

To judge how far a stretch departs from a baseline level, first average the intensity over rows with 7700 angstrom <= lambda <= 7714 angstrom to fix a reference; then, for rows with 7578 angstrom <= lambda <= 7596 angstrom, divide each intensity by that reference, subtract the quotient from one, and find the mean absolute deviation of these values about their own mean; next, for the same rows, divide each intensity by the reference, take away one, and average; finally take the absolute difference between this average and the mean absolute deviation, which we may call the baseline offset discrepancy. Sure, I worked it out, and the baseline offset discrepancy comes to 0.044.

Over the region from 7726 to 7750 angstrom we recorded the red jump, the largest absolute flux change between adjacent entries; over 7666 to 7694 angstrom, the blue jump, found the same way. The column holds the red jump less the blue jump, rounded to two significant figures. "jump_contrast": -1.4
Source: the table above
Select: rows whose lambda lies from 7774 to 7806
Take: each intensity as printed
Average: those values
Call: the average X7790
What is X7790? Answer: 25.9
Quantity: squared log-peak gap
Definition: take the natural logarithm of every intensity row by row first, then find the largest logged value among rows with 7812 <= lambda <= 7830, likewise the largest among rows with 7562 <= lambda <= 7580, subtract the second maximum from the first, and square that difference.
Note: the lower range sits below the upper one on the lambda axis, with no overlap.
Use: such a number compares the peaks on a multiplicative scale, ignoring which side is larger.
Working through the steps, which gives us 0.0018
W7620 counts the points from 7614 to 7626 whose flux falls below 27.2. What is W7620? 4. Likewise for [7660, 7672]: 6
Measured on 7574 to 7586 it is 0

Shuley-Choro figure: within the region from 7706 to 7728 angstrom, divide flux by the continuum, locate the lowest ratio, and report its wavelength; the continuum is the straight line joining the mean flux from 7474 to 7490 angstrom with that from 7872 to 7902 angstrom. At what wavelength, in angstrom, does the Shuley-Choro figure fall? 7719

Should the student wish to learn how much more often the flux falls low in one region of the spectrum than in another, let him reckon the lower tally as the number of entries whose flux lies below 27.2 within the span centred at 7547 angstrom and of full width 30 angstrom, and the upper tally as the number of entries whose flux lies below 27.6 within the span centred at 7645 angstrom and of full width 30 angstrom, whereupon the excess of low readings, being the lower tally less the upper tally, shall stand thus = -11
